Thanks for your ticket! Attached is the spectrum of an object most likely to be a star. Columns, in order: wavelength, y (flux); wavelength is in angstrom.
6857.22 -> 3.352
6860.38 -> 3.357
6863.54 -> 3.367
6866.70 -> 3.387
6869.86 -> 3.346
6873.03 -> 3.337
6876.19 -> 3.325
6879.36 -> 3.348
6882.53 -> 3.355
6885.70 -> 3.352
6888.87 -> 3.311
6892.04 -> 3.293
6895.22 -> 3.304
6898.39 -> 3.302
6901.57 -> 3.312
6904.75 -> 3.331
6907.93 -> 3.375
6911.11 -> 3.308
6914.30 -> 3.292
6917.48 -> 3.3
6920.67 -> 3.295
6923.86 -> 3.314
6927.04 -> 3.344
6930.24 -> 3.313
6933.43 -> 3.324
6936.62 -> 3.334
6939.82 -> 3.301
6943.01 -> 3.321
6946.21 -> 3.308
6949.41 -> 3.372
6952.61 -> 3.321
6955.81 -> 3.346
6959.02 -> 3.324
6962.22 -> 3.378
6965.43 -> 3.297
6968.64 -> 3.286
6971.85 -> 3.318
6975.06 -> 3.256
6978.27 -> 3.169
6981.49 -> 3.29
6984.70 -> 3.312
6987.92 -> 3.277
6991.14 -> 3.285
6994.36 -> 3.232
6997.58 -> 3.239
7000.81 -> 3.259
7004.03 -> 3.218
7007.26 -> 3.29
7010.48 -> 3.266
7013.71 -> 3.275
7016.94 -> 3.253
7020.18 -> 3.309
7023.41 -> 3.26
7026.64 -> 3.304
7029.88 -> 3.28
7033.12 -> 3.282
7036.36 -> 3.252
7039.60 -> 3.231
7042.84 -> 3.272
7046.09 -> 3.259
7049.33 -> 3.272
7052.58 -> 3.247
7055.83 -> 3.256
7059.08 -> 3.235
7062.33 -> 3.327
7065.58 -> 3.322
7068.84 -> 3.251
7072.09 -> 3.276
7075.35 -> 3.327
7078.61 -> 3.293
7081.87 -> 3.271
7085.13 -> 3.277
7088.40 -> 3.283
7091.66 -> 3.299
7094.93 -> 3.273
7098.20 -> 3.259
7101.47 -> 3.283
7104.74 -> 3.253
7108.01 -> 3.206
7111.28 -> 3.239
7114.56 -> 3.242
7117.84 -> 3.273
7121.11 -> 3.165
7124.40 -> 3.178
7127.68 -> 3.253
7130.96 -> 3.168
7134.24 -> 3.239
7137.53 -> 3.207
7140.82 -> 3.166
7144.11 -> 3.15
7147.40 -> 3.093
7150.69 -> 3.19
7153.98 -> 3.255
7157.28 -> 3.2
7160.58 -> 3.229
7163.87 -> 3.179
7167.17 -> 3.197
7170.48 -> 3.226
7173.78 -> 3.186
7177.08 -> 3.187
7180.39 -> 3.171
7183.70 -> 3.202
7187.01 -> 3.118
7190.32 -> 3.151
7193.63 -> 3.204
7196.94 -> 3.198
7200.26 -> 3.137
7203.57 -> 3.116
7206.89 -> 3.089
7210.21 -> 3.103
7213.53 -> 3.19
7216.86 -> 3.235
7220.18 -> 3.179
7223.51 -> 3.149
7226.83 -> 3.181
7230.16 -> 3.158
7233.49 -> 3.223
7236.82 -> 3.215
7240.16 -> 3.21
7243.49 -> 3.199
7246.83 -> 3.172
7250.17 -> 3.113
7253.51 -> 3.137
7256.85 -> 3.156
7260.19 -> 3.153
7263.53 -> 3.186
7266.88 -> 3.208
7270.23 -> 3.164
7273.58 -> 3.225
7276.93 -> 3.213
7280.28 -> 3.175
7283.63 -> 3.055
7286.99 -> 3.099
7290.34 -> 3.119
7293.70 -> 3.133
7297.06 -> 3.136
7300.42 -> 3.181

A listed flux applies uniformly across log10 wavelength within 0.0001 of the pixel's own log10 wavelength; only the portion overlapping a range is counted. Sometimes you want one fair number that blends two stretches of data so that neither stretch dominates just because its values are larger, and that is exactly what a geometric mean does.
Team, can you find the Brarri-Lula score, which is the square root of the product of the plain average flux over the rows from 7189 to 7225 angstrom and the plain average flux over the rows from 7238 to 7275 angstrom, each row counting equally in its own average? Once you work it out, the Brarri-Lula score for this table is 3.167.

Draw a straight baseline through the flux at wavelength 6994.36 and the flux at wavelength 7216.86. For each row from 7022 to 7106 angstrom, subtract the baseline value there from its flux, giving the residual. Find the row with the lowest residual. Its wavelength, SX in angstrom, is 7039.60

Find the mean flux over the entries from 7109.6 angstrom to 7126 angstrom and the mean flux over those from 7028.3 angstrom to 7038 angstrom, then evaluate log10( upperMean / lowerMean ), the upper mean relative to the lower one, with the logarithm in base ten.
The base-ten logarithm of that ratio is -0.007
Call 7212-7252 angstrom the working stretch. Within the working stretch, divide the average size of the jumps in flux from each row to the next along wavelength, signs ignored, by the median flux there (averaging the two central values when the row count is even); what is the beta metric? 0.0103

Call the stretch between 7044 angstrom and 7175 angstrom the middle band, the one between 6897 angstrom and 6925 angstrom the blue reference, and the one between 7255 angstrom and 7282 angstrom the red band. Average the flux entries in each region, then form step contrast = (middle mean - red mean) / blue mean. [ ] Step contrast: 0.016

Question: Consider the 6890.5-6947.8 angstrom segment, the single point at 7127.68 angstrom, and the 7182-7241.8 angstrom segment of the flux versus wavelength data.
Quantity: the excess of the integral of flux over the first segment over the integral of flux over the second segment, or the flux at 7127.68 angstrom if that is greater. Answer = 3.25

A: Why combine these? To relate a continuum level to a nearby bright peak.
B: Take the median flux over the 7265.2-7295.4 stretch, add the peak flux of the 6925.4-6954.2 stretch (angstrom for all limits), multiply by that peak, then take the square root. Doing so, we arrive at 4.69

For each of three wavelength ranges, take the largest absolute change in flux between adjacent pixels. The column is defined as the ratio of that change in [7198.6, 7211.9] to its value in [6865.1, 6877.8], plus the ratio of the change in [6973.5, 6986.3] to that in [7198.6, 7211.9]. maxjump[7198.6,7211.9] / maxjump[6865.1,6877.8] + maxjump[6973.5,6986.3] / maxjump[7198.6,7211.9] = 5.1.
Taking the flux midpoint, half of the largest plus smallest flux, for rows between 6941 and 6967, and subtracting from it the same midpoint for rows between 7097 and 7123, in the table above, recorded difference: 0.11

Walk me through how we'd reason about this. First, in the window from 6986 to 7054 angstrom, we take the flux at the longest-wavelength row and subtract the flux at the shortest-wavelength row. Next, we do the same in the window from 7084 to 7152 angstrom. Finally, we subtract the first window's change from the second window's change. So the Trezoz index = -0.06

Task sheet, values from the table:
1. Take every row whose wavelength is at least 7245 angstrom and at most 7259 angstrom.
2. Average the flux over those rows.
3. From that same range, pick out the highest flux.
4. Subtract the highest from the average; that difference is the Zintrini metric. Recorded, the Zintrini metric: -0.027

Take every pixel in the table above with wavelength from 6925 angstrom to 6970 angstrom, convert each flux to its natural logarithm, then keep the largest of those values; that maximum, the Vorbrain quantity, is 1.22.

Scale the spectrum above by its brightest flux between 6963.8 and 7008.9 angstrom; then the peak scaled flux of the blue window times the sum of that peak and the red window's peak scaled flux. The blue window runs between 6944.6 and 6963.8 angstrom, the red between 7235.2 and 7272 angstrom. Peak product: 2.02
